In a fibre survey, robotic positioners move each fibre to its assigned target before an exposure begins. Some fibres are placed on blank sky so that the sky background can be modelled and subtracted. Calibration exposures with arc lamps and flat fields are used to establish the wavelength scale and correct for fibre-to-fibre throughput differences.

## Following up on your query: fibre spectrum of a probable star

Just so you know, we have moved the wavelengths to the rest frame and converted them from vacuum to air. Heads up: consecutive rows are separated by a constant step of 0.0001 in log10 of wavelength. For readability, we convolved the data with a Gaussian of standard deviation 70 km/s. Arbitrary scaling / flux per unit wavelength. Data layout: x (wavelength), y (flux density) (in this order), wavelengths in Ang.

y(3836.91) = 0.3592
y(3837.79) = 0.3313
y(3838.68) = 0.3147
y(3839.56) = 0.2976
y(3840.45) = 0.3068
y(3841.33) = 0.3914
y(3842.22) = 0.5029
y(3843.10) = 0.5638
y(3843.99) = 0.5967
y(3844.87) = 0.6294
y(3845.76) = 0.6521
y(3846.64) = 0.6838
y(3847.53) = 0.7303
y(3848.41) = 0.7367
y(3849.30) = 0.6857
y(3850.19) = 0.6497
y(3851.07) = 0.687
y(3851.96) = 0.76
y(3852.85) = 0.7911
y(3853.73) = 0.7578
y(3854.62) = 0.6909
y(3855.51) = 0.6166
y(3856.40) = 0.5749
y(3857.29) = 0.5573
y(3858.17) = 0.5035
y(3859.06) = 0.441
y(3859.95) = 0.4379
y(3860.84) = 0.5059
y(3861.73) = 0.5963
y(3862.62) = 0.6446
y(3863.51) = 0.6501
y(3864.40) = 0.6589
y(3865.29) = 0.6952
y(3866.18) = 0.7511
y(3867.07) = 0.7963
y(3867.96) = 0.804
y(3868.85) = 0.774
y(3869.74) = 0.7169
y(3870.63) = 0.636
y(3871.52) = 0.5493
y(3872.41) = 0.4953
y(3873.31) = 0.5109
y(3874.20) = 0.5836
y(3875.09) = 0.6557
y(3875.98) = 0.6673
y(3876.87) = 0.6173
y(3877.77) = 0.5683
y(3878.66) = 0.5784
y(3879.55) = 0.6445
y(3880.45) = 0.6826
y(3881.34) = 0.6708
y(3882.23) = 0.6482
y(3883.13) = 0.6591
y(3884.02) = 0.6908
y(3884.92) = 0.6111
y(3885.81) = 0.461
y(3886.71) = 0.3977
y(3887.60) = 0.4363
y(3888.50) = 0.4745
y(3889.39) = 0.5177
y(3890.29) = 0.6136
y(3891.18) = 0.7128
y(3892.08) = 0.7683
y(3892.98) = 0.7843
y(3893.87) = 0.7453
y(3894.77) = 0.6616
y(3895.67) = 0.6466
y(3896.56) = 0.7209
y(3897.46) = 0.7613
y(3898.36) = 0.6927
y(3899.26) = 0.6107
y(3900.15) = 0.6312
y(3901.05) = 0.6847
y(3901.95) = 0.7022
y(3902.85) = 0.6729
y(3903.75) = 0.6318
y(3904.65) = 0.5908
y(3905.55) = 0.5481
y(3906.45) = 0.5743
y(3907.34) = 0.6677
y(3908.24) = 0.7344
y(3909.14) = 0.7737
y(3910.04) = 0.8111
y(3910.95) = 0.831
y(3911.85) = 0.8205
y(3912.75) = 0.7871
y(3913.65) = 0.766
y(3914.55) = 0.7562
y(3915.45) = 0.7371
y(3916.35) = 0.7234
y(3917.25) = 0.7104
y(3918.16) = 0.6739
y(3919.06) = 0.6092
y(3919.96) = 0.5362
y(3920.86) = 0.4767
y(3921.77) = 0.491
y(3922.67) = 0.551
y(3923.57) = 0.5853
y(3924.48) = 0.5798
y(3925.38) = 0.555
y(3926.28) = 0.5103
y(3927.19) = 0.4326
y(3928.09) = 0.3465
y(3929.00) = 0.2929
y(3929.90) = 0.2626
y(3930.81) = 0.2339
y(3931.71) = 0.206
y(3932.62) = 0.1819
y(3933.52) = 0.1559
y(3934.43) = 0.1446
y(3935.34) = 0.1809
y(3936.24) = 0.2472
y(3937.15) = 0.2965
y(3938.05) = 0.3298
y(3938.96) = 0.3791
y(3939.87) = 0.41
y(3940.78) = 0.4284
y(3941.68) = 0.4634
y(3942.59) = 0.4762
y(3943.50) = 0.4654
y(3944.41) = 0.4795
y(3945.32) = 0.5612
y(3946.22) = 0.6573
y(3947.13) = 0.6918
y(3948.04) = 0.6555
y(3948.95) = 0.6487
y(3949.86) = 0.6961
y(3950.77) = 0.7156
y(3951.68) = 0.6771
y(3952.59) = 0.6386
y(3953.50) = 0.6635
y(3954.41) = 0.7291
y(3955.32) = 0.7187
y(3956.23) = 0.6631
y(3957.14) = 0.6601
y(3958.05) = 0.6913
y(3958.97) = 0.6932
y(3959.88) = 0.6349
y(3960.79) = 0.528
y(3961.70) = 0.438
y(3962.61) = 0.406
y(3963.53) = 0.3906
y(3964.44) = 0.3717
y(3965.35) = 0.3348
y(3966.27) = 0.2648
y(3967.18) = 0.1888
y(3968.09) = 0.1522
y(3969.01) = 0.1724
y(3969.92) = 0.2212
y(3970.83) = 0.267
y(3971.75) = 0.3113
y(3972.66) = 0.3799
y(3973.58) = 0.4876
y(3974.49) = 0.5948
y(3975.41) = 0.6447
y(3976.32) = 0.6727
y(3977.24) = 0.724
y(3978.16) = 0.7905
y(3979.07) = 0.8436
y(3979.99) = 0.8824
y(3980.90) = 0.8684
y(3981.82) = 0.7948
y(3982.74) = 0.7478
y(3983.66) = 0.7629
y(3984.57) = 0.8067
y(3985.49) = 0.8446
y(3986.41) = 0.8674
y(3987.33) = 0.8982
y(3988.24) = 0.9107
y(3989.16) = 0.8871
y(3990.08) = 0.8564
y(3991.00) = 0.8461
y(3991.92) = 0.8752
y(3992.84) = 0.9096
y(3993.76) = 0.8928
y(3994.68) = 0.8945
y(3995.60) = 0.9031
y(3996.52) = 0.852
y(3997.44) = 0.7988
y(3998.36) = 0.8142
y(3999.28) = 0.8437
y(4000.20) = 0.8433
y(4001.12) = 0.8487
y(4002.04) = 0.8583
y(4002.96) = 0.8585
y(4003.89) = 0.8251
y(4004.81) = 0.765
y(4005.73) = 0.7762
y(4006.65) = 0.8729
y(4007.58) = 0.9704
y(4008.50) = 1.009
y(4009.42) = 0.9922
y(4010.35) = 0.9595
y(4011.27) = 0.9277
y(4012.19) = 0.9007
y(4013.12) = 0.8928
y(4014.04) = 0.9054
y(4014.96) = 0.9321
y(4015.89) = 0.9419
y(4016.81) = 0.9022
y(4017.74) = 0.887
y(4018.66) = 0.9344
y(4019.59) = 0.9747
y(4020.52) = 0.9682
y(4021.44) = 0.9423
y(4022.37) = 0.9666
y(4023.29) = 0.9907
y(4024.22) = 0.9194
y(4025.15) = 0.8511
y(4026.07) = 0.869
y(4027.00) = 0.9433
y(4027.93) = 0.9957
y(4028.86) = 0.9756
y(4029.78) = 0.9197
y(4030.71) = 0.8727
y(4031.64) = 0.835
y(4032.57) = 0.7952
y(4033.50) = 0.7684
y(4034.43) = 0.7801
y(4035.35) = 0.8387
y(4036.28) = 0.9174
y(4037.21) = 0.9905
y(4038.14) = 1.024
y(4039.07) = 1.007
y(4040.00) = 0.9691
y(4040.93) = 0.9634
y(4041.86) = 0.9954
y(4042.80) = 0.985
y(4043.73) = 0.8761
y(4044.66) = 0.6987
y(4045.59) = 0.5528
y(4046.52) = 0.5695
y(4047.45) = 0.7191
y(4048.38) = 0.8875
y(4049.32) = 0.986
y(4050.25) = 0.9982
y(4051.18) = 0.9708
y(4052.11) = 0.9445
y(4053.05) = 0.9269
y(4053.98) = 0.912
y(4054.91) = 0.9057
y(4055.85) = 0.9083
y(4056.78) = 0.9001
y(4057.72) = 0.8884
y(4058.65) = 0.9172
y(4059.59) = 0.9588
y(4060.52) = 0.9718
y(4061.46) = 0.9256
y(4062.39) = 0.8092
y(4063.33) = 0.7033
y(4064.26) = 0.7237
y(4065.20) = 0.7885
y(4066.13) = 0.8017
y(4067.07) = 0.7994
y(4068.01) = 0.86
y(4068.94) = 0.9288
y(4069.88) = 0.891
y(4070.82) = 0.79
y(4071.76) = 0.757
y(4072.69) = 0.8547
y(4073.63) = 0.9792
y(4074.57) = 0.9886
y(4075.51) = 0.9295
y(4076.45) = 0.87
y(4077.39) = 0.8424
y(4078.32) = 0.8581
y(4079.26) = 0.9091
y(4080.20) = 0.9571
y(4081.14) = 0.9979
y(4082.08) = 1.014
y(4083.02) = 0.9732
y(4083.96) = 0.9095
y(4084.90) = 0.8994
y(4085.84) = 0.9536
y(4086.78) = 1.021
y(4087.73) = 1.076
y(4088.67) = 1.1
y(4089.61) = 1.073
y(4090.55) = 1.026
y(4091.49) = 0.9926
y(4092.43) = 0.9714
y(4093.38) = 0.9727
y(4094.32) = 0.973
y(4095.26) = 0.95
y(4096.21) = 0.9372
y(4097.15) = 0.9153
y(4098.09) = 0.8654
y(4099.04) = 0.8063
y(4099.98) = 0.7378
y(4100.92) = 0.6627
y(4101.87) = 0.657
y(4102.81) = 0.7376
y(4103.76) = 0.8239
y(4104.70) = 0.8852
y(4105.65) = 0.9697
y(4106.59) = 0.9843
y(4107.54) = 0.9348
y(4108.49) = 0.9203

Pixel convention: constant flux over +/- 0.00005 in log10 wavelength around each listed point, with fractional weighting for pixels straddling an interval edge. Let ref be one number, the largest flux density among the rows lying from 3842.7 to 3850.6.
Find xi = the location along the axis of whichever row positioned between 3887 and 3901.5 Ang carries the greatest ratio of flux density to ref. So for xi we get 3892.98 Ang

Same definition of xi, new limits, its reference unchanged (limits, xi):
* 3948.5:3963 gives 3954.41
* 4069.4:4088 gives 4087.73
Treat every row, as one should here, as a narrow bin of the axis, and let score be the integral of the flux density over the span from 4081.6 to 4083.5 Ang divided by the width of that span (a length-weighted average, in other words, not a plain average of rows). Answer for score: 0.99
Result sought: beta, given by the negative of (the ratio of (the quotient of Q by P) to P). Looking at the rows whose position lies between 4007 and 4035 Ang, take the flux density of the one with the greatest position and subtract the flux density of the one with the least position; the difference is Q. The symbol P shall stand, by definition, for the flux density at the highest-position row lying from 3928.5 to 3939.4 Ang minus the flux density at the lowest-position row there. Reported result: 26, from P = 0.09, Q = -0.2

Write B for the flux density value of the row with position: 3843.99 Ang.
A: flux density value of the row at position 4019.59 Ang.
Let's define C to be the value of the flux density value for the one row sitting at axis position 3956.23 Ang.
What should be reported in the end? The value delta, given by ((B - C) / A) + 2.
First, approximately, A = 0.9747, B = 0.5967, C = 0.6631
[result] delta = 1.9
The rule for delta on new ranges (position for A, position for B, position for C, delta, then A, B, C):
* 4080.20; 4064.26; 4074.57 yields 1.7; 0.9571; 0.7237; 0.9886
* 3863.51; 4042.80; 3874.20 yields 2.6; 0.6501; 0.985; 0.5836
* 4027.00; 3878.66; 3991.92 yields 1.7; 0.9433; 0.5784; 0.8752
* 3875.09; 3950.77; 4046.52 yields 2.2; 0.6557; 0.7156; 0.5695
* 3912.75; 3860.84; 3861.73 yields 1.9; 0.7871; 0.5059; 0.5963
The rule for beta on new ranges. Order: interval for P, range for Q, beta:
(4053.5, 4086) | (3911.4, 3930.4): 322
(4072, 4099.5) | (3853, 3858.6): 109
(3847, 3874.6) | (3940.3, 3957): -11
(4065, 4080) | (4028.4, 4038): -1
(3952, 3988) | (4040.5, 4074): 0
